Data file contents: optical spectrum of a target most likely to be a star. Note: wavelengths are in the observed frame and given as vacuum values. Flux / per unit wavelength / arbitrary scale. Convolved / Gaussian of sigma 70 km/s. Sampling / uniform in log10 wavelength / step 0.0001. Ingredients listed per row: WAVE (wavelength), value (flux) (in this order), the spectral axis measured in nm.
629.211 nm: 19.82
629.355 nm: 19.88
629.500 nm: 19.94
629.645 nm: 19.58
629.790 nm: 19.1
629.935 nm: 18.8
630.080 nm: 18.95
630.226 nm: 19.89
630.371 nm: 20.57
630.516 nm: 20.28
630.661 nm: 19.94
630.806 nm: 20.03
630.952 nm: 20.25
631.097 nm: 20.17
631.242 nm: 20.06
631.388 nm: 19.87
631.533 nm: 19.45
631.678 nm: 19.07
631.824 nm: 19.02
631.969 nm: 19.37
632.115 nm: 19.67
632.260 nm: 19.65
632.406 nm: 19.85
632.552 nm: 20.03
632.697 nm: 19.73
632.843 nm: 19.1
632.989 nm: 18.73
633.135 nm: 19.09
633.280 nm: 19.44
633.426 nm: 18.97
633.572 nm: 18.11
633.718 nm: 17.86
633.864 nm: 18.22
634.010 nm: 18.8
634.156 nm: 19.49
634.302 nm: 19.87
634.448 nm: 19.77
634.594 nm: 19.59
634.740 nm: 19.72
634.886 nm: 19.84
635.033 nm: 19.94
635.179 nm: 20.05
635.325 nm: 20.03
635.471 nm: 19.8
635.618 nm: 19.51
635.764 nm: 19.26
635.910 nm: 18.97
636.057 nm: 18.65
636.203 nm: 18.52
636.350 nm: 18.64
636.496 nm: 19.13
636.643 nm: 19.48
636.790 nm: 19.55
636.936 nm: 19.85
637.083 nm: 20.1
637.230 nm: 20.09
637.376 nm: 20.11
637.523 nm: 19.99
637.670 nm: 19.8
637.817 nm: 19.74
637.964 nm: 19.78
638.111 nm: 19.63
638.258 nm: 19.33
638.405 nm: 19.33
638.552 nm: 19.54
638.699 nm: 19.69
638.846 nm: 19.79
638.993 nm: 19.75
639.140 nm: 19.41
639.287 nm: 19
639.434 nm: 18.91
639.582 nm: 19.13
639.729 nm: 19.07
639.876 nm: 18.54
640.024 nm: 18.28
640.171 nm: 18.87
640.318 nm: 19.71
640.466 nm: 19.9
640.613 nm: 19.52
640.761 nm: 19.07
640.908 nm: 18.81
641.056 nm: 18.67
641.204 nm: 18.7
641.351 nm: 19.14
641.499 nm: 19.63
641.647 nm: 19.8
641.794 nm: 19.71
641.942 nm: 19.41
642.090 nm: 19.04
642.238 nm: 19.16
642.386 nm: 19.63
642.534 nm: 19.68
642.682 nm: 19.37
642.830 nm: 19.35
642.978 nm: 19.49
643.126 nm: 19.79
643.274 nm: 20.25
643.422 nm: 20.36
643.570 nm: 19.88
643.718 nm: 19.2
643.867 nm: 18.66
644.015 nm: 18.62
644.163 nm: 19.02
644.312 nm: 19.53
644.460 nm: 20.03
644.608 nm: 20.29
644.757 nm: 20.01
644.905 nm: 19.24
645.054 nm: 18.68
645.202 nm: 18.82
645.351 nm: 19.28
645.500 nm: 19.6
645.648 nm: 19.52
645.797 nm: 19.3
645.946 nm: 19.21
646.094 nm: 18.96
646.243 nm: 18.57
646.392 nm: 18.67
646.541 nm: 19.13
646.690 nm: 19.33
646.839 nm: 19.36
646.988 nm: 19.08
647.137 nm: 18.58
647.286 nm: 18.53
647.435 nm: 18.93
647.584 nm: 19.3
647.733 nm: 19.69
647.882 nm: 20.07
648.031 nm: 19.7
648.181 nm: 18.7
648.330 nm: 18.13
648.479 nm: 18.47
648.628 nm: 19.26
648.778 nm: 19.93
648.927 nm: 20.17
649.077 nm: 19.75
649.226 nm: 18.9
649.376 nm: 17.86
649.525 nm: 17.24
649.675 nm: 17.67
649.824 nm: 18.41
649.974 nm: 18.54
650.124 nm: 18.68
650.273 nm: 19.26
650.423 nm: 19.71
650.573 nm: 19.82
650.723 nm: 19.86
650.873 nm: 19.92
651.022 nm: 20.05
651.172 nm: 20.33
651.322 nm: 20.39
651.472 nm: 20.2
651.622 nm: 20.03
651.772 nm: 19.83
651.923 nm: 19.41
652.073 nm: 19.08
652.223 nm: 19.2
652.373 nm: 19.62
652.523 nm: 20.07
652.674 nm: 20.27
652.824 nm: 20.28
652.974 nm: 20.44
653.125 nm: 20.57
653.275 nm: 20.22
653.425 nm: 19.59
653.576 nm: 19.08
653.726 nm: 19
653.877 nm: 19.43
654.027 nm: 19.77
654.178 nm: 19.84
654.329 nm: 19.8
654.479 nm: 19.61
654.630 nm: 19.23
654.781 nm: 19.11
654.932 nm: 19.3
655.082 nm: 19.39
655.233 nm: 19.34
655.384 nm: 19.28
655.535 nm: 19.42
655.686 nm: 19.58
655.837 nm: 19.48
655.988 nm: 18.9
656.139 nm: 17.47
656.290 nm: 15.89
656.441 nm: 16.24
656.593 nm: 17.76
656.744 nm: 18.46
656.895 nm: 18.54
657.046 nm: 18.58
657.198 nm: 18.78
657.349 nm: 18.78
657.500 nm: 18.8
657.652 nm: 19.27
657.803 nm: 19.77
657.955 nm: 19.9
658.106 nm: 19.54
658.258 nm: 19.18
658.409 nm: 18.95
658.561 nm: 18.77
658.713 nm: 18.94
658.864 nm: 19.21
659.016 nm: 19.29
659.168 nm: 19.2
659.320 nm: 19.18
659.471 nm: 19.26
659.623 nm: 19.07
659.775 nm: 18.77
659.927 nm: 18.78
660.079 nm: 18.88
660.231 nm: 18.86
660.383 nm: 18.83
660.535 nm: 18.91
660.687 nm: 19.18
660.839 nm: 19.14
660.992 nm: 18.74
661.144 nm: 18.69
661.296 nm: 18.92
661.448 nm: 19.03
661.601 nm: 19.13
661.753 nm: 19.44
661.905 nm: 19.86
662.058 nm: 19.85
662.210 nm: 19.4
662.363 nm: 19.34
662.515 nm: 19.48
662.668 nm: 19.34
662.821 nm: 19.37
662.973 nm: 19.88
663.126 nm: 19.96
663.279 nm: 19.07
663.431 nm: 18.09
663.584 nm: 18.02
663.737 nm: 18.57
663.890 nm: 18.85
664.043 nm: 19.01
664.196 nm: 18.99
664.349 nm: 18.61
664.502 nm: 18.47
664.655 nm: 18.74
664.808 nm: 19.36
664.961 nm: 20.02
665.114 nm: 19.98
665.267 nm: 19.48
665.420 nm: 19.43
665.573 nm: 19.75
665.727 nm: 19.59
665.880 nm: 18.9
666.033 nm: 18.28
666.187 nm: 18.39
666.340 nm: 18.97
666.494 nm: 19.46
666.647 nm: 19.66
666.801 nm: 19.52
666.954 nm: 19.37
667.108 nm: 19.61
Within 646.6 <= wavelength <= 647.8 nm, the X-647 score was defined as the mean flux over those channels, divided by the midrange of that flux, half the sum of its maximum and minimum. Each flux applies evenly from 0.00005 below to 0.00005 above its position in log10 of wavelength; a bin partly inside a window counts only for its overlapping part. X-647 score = 1.00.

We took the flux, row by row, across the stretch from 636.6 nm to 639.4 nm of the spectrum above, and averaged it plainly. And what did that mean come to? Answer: 19.7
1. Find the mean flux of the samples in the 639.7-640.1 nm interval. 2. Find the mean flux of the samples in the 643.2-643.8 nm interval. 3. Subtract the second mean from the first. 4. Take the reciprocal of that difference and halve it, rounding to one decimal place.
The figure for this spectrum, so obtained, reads -0.4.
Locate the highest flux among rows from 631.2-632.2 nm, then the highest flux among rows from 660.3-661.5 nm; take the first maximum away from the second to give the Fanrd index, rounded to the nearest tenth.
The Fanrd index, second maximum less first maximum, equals -0.9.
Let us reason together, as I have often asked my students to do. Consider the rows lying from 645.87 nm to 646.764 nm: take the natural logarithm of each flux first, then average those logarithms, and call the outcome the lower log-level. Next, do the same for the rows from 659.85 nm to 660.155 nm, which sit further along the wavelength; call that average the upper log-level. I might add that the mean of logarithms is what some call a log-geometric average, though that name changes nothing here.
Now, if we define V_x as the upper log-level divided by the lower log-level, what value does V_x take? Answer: 0.997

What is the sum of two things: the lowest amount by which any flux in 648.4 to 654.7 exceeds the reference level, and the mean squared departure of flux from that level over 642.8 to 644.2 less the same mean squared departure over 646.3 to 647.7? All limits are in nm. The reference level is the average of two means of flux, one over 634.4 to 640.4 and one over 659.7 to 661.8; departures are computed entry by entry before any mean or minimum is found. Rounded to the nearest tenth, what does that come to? -1.7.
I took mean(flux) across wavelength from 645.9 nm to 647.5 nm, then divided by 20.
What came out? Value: 0.947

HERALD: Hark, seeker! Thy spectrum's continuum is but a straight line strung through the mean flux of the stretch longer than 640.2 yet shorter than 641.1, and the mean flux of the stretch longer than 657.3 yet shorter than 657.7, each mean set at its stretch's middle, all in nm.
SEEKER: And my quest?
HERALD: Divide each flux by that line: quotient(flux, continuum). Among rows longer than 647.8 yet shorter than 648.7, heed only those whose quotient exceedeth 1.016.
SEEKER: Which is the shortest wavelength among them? 647.882 nm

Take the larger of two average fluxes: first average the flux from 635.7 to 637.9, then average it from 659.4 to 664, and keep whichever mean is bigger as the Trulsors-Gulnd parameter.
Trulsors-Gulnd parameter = 19.46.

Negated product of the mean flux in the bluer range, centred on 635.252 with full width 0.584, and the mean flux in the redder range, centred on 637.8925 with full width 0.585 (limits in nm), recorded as -394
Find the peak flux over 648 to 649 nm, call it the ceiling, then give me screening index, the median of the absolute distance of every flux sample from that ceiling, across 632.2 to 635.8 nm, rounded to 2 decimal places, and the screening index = 0.58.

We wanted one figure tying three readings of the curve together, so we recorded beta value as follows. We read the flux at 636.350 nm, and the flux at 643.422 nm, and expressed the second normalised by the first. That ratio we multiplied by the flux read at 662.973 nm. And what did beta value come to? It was 21.7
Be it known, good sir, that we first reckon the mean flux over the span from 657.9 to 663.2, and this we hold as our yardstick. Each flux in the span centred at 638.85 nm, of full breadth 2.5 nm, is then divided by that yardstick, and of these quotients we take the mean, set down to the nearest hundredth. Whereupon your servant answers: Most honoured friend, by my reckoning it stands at 1.01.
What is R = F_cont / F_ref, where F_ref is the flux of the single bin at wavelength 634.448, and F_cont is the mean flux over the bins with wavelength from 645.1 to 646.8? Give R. 0.97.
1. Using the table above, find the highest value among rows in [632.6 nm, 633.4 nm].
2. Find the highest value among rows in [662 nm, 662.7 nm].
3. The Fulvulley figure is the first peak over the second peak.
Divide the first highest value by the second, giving 0.99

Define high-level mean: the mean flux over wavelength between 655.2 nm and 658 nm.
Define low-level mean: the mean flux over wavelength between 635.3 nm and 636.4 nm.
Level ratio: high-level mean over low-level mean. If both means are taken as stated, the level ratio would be 0.972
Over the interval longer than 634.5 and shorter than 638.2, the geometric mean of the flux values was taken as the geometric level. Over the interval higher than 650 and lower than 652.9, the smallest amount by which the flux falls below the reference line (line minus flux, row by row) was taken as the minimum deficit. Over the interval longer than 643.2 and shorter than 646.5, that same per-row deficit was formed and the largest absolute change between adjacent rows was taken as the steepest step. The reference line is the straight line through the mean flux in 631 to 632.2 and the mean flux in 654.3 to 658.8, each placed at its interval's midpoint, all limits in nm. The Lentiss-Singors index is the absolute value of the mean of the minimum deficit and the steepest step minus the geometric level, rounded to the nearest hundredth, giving 19.89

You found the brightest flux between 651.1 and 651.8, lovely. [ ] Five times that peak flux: 102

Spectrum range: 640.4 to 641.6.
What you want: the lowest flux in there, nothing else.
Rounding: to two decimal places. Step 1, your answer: 18.67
